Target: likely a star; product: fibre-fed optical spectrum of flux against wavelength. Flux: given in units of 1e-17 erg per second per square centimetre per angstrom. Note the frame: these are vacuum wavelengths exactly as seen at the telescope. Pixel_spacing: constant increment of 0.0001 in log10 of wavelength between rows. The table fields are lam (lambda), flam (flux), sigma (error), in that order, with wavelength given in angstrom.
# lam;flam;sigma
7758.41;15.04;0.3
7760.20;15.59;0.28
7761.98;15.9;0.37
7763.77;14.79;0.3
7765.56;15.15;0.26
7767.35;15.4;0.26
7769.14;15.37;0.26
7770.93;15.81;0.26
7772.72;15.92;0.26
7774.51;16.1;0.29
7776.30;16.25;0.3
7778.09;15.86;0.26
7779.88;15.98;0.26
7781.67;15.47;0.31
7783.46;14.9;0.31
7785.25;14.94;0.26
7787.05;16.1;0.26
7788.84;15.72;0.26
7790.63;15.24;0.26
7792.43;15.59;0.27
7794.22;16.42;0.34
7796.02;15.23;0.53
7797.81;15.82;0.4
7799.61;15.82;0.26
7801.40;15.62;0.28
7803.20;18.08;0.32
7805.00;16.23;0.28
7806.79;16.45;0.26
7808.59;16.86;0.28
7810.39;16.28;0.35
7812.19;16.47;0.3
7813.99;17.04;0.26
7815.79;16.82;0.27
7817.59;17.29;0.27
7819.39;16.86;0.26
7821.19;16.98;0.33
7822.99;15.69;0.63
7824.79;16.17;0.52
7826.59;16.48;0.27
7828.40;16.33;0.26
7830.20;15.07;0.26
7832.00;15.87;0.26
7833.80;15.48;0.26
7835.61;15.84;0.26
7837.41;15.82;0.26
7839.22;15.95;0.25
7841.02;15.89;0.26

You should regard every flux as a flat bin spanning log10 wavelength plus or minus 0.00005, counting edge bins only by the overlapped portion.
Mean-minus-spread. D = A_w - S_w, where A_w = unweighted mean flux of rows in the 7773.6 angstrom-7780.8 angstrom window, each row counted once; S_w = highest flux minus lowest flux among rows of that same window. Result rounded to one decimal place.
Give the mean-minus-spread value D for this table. 15.7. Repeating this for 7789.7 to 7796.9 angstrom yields 14.4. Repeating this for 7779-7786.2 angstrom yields 14.2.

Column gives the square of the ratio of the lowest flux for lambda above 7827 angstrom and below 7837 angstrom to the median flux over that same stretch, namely 0.905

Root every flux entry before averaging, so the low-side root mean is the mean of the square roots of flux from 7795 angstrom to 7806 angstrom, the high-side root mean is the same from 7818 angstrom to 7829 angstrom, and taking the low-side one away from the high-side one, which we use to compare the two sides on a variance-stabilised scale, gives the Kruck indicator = 0.04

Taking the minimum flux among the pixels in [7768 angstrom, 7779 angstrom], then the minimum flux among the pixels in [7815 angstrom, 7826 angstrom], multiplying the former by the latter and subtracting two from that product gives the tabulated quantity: 239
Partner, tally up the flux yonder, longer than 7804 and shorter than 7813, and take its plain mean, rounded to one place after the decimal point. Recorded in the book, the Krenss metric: 16.5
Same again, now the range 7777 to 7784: 15.6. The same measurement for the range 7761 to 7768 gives 15.3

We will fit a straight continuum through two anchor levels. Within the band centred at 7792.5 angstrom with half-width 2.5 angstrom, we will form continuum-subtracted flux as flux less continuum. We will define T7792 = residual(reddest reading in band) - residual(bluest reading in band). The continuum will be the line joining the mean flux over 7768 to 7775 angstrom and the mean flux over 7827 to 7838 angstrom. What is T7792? 1.2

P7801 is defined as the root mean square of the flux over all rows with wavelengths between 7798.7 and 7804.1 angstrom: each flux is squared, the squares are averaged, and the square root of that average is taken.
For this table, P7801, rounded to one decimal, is 16.5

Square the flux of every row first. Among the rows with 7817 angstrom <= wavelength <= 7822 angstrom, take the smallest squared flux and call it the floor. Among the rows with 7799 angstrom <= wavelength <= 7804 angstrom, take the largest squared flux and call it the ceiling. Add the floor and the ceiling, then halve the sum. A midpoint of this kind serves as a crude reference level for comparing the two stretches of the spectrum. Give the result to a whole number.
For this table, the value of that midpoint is 306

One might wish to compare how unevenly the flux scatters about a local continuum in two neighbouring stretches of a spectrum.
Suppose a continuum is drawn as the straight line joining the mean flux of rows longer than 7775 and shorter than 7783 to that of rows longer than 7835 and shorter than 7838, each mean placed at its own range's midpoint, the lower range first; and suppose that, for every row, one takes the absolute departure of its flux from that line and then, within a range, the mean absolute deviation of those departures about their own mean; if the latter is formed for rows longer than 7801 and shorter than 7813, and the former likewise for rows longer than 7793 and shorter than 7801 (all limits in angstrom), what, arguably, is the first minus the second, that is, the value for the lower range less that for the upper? -0.20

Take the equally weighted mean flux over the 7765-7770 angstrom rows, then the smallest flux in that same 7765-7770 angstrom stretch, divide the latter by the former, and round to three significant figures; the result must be 0.990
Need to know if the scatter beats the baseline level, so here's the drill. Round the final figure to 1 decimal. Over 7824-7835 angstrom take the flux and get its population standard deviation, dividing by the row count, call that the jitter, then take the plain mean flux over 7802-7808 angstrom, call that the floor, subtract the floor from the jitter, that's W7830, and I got -16.4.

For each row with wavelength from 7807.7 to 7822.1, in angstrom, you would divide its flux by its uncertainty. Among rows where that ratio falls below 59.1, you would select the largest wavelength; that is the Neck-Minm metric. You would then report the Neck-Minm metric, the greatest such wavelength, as 7821.19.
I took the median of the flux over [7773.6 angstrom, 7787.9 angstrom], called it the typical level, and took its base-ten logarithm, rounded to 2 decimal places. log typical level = 1.20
